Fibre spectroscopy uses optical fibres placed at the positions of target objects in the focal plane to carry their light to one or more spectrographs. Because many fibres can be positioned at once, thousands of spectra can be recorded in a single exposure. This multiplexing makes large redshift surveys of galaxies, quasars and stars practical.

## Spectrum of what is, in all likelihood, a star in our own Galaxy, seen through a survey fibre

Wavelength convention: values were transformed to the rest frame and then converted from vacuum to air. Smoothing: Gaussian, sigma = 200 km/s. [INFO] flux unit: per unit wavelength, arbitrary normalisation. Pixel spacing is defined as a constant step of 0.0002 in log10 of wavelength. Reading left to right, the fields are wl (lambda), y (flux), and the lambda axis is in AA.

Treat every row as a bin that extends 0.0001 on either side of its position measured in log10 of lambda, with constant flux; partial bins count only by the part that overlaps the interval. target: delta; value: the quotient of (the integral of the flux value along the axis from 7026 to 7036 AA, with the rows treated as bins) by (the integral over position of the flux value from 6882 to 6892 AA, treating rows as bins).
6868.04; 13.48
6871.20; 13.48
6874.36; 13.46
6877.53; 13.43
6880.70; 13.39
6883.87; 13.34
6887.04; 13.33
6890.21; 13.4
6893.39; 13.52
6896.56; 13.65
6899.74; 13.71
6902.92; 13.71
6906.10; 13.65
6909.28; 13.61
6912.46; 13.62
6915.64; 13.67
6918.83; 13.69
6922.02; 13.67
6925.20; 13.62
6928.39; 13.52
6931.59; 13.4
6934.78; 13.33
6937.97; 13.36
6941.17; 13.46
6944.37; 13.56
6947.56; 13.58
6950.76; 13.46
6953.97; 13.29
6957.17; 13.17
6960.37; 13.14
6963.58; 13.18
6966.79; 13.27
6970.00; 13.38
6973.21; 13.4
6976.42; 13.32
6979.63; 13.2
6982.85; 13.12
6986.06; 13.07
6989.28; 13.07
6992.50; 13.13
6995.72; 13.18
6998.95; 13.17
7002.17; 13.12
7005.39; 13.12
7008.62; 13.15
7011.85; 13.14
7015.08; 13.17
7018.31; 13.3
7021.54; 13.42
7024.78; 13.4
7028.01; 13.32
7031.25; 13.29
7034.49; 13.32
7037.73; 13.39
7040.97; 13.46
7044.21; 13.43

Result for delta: 1.00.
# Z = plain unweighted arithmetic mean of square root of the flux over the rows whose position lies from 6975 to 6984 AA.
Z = 3.63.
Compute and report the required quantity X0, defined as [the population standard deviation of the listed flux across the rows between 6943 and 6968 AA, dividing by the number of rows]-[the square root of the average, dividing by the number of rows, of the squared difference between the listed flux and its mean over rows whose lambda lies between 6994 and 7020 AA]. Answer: 0.11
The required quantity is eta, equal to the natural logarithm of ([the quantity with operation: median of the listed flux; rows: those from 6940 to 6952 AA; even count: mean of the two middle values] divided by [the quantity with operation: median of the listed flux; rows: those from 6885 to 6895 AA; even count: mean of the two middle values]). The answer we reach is 0.008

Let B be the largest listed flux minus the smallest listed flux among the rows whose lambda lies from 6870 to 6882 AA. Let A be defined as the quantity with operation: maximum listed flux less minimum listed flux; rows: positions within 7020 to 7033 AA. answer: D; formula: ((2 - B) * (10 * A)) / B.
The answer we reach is 28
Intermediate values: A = 0.13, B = 0.09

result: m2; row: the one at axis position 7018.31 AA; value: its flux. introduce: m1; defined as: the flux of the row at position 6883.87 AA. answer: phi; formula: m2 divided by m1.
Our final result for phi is 1.00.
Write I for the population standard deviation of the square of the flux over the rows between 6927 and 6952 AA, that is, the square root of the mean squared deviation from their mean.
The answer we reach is 2.3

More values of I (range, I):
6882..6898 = 3.3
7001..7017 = 0.5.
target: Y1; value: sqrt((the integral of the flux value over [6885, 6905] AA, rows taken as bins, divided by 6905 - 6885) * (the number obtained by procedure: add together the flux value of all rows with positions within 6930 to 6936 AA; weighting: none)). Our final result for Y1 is 19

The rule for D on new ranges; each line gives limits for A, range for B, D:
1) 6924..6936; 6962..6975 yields 23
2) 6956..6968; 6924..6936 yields 8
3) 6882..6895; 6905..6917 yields 61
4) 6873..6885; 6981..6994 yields 39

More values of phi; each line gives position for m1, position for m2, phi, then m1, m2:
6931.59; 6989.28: 0.98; 13.4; 13.07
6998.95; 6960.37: 1.00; 13.17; 13.14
